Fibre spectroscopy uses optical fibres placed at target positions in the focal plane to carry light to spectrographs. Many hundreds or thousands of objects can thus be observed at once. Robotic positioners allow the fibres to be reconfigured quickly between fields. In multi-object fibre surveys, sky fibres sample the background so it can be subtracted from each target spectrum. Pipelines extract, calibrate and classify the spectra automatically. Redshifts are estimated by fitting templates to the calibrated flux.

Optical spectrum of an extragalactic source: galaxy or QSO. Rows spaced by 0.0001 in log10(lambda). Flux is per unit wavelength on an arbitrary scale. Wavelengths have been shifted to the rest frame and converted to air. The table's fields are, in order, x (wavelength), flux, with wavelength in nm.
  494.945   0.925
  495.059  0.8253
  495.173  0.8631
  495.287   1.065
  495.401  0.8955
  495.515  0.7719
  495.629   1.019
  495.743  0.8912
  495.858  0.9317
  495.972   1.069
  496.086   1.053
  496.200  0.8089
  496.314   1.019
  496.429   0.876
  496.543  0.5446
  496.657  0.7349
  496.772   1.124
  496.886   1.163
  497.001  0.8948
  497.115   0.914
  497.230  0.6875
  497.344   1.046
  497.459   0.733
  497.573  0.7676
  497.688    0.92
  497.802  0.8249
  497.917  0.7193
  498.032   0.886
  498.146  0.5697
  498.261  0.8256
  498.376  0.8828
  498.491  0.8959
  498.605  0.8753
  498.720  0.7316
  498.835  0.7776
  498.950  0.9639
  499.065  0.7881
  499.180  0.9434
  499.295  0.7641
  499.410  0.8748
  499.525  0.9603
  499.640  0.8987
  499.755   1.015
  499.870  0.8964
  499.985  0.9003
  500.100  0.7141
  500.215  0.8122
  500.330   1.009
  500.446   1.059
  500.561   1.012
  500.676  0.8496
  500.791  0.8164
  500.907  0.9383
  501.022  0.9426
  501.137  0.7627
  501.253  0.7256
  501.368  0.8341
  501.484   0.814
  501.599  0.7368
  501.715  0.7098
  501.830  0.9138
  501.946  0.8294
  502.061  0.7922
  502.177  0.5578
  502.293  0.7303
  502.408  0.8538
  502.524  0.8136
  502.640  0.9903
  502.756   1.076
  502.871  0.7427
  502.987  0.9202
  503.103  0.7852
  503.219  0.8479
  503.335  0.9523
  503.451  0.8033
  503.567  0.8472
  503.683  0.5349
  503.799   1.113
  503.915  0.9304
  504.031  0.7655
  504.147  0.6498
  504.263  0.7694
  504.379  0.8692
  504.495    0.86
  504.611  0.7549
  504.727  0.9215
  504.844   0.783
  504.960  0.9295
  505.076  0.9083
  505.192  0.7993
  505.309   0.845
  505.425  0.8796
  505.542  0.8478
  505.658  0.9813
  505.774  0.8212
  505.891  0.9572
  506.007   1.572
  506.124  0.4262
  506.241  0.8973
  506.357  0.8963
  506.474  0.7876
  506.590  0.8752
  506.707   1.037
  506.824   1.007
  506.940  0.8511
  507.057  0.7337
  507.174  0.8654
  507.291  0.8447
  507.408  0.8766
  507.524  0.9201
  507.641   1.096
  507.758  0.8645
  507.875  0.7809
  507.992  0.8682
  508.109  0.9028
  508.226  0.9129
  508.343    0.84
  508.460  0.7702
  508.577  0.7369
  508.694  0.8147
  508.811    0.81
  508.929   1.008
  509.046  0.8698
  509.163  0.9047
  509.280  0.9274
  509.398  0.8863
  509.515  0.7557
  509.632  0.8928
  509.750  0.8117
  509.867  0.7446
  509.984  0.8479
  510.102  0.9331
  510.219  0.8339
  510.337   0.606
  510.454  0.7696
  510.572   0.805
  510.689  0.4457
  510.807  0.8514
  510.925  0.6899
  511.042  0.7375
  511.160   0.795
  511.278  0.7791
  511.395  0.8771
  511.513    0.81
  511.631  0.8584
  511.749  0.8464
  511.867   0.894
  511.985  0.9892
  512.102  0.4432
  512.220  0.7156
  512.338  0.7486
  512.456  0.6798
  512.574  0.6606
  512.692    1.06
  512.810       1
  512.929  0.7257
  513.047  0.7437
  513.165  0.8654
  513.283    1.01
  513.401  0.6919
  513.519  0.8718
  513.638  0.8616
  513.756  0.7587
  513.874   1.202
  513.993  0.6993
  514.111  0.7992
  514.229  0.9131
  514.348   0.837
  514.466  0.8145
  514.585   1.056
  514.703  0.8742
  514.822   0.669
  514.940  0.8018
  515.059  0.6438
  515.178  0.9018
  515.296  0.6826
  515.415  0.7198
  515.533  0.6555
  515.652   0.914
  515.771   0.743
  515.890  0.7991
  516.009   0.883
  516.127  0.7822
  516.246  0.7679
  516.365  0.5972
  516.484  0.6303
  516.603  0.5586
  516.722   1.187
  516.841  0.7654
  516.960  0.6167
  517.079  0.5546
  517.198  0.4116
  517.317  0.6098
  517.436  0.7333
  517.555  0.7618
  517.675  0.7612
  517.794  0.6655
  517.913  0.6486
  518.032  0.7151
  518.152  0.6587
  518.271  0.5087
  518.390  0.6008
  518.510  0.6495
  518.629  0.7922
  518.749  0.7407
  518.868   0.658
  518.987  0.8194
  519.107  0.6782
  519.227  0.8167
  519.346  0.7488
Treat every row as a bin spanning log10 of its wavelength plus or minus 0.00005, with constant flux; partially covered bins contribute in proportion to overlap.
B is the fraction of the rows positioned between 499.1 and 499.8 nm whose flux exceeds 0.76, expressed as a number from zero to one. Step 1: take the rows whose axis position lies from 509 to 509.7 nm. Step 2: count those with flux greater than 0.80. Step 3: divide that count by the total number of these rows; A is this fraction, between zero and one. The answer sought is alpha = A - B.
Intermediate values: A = 0.8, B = 1.00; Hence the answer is -0.2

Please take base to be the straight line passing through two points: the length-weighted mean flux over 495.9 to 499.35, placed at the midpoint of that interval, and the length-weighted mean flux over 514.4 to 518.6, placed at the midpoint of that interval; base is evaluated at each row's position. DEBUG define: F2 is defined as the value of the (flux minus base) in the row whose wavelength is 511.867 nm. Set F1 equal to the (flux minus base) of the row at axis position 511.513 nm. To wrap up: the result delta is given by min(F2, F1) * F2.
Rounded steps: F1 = 0.049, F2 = 0.14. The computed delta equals 0.007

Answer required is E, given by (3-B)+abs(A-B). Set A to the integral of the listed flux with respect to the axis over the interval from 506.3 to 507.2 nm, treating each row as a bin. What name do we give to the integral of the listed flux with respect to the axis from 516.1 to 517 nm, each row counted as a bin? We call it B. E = 2.46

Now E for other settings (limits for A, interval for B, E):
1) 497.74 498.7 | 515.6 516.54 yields 2.34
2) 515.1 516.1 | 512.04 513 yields 2.34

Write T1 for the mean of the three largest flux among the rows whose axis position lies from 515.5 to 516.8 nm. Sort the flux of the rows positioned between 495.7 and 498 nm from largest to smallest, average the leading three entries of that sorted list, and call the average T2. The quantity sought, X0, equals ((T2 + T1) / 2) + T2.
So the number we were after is 2.18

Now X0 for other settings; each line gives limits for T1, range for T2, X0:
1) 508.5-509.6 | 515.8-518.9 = 1.91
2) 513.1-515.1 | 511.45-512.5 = 1.92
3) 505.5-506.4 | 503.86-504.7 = 1.91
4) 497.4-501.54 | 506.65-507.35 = 1.97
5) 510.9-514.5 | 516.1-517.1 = 1.91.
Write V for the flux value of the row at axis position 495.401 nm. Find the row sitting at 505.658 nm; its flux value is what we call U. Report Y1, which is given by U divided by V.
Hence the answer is 1.10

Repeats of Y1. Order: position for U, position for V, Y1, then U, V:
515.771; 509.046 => 0.85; 0.743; 0.8698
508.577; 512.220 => 1.03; 0.7369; 0.7156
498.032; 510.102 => 0.95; 0.886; 0.9331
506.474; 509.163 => 0.87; 0.7876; 0.9047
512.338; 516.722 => 0.63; 0.7486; 1.187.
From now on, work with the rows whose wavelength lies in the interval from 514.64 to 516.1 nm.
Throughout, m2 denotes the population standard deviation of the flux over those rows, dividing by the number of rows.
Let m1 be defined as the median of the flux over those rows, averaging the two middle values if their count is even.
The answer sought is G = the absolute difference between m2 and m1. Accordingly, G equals 0.67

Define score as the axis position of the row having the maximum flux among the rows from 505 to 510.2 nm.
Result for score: 506.007 nm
